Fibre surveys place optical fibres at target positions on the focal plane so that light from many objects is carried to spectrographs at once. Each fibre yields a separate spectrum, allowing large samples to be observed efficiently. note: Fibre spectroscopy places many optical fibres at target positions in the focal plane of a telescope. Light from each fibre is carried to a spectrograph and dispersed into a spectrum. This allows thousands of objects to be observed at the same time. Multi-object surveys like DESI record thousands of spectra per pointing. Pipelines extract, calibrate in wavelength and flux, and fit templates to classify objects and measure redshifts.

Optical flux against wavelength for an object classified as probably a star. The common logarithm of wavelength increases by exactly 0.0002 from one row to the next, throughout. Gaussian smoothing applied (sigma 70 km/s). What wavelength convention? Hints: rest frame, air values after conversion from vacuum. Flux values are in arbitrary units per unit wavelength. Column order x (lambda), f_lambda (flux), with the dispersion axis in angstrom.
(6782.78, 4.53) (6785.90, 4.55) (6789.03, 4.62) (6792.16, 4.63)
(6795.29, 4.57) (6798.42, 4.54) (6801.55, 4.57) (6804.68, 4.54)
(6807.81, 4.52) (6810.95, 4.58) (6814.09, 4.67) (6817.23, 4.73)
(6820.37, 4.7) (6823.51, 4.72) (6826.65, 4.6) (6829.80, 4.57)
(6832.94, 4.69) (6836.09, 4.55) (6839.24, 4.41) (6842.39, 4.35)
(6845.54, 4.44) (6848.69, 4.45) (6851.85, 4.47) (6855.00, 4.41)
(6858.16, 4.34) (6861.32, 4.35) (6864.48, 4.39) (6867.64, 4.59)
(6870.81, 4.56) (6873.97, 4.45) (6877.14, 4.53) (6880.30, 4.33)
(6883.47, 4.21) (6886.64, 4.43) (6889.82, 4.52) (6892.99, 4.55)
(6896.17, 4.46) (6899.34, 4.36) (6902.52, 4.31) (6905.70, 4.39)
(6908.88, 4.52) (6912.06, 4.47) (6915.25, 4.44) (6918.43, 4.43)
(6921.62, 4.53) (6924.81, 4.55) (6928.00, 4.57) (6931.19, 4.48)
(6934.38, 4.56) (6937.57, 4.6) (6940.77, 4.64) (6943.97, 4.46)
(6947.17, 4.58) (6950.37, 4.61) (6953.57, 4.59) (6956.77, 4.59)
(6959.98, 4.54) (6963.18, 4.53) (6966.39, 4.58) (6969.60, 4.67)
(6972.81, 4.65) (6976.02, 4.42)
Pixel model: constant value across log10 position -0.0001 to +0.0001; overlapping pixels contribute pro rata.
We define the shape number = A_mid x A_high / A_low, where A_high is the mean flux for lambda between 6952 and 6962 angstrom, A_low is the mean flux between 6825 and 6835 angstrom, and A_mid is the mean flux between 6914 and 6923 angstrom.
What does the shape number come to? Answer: 4.42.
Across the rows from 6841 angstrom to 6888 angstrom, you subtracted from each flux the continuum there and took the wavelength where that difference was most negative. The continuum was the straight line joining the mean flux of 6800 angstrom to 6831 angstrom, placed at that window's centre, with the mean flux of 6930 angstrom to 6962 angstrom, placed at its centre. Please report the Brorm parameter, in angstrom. 6883.47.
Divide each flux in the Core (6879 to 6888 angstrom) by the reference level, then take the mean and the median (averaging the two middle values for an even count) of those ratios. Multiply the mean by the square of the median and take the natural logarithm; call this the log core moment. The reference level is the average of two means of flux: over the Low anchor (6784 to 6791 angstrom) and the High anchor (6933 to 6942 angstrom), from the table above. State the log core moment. -0.178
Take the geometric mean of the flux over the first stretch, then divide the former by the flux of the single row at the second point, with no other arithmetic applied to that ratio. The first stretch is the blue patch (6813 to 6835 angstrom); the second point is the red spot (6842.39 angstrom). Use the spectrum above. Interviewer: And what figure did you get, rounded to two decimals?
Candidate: 1.07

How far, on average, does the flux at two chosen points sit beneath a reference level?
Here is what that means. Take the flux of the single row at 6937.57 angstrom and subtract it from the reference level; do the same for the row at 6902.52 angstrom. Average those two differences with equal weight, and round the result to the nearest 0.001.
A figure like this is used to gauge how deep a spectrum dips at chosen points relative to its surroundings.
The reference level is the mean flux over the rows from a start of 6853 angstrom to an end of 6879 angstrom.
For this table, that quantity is -0.002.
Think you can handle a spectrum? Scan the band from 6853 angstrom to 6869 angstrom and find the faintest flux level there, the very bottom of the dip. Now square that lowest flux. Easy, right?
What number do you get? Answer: 18.8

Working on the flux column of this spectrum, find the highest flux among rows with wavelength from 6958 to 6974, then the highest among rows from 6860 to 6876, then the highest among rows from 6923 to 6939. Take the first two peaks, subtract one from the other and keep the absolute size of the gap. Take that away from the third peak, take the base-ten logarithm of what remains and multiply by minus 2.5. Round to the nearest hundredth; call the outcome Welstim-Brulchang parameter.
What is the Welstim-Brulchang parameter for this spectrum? -1.64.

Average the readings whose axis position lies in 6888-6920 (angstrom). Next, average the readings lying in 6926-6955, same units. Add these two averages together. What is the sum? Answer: 9.01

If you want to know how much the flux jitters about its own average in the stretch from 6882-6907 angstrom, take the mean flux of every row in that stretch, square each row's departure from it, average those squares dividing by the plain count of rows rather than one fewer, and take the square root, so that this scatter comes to 0.104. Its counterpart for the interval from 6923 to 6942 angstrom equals 0.049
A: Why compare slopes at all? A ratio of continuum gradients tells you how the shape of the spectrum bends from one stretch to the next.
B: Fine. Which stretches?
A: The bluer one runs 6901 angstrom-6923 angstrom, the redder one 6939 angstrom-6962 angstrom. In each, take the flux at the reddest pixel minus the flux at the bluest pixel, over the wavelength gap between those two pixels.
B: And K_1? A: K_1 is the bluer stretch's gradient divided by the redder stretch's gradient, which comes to -2.2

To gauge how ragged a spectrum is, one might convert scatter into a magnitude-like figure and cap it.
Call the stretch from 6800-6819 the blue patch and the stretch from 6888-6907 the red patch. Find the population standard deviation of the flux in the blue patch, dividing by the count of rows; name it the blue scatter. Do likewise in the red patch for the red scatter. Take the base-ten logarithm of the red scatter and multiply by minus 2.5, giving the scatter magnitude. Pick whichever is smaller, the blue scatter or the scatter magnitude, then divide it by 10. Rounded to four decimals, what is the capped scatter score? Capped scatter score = 0.0074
